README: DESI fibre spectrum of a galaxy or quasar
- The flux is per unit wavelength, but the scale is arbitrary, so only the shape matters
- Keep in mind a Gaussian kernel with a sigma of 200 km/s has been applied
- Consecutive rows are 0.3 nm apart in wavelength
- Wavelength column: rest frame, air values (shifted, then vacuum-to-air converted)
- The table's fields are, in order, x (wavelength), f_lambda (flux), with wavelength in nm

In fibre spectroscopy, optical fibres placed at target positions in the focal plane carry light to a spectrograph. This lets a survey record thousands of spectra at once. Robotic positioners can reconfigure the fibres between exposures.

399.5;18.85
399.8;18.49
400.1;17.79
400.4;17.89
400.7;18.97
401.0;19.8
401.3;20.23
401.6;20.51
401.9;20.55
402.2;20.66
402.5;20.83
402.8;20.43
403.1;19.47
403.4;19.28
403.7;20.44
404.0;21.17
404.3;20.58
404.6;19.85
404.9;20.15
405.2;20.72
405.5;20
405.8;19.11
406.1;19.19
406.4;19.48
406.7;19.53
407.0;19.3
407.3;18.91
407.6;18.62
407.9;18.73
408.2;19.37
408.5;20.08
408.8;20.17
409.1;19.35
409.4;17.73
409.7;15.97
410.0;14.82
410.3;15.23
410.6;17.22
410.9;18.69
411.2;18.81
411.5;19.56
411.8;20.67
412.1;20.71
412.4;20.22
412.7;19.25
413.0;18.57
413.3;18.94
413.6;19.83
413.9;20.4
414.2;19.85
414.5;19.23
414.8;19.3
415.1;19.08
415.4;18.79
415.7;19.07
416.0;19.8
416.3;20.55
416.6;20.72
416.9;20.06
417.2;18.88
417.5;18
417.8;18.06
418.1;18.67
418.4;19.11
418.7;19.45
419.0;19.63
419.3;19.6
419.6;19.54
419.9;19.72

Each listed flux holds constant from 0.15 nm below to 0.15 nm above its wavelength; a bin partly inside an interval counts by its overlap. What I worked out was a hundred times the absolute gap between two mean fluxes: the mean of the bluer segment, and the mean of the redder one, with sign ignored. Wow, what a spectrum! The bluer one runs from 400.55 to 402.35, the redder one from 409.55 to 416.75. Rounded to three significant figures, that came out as 115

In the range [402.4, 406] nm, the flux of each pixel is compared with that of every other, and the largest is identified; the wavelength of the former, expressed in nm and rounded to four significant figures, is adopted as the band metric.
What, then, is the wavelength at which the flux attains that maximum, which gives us 404.0 nm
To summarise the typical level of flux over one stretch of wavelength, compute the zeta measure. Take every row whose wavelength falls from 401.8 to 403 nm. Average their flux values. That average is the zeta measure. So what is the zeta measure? 20.6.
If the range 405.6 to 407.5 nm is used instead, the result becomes 19.3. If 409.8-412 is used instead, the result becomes 17.9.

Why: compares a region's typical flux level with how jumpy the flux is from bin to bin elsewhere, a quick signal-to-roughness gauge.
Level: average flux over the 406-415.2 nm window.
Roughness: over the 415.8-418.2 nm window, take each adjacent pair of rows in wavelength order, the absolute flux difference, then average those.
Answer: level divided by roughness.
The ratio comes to 30.7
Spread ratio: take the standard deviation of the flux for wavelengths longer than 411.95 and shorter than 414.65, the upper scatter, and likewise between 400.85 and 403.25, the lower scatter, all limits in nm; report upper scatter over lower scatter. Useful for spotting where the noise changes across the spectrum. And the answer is 1.6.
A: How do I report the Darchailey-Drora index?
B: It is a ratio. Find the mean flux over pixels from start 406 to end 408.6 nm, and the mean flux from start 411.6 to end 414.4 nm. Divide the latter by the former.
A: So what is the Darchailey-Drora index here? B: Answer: 1.03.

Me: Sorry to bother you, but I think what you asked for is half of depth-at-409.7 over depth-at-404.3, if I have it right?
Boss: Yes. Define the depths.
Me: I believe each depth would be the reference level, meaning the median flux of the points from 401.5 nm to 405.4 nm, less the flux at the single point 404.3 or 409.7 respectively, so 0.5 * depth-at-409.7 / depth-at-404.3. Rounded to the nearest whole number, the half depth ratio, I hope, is -32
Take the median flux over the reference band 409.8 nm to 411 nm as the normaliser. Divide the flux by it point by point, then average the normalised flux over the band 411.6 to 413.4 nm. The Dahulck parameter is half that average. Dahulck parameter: 0.608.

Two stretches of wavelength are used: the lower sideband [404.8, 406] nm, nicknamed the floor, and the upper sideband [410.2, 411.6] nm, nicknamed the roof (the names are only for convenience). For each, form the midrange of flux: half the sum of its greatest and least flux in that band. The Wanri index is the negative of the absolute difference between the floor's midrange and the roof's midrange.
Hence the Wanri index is -2.52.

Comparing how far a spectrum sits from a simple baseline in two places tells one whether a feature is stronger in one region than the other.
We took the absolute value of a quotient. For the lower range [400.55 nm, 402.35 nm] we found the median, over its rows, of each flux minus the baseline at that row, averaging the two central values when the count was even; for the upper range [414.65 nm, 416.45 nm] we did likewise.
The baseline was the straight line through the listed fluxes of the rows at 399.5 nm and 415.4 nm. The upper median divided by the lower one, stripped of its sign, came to 0.3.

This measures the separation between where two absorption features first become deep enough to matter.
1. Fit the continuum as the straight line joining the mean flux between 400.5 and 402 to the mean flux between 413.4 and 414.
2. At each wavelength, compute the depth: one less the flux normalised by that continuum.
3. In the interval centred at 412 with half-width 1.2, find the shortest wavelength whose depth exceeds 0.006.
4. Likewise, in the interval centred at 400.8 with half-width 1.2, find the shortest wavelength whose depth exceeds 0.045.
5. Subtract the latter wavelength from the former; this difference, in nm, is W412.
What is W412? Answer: 11.10 nm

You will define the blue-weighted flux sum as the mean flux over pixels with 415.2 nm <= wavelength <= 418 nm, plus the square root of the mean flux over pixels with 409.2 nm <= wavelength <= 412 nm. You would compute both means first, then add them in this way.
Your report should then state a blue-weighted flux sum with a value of 23.52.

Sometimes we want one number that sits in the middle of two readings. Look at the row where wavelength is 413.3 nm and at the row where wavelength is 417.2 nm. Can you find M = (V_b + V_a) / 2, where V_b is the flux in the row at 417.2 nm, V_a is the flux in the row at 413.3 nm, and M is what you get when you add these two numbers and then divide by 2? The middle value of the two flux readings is 18.9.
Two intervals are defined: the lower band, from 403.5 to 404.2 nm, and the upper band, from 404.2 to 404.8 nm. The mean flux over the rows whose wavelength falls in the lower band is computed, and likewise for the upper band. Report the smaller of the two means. 20.2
